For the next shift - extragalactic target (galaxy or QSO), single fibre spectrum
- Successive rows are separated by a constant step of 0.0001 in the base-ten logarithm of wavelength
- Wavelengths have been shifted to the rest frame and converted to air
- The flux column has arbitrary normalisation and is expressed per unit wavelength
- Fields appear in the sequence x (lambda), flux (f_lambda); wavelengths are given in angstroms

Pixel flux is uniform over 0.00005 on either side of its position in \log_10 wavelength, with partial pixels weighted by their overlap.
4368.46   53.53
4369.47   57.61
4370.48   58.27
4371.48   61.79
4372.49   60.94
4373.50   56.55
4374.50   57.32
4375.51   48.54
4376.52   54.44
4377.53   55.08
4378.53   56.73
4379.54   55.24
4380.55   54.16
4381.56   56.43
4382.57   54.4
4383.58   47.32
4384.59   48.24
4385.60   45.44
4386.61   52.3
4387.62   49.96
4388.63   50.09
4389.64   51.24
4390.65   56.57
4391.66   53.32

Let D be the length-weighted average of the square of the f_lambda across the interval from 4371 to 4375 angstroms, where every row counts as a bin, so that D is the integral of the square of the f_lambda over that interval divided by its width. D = 3503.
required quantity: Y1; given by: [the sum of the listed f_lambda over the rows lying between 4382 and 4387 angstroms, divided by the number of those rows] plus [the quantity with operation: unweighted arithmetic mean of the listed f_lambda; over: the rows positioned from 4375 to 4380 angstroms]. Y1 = 104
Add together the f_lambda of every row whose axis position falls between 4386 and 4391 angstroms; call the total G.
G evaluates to 260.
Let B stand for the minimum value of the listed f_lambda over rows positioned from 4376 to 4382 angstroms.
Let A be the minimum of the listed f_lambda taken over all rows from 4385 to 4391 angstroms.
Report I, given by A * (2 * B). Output 4922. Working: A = 45.44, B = 54.16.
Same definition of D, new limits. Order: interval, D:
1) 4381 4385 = 2687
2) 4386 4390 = 2577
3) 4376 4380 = 3066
